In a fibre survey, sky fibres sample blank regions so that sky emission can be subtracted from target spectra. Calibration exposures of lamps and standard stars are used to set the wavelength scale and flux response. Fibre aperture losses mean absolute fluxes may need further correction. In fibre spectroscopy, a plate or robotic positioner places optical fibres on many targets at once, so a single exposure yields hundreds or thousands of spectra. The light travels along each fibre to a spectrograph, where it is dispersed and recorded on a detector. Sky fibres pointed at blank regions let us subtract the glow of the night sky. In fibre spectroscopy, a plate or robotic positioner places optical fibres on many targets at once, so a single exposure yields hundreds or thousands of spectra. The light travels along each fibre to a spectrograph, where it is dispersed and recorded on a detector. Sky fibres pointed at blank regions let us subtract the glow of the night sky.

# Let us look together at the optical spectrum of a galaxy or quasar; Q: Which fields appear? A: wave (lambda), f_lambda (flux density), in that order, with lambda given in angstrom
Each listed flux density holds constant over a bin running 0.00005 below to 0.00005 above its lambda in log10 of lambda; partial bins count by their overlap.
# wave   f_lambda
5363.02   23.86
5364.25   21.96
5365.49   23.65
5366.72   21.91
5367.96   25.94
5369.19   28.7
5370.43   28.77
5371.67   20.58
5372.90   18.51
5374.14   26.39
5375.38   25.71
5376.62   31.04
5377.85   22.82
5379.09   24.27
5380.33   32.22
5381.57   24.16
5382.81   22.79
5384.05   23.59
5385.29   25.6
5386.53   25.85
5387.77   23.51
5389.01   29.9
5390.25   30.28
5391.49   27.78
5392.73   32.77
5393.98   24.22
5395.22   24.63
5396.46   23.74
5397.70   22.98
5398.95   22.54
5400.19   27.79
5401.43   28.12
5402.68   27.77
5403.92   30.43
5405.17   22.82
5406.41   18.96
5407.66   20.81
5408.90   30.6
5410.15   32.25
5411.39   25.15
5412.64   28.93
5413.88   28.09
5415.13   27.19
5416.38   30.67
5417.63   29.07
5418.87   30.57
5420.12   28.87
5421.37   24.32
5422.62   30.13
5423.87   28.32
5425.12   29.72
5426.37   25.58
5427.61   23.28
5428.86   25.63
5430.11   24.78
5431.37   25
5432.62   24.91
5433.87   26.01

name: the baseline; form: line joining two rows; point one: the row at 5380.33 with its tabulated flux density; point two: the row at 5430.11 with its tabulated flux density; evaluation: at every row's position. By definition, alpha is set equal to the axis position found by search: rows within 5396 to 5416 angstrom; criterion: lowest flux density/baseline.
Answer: 5406.41 angstrom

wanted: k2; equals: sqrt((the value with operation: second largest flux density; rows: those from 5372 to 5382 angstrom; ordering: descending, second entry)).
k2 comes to 5.57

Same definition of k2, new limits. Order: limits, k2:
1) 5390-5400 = 5.50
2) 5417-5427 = 5.49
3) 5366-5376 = 5.36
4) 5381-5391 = 5.47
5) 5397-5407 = 5.30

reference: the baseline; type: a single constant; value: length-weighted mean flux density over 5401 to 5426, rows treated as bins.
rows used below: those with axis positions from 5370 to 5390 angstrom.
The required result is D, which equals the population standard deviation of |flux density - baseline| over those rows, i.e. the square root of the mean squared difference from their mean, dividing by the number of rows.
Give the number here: 2.1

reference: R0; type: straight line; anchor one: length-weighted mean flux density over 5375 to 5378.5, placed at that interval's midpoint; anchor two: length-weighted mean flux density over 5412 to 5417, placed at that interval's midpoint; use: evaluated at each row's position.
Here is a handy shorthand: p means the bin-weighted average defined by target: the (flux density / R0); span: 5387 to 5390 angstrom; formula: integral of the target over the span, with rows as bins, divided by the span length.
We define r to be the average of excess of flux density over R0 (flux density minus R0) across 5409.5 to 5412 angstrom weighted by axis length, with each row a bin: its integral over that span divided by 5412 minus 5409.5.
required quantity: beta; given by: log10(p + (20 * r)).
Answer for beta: 0.79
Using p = 1.00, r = 0.3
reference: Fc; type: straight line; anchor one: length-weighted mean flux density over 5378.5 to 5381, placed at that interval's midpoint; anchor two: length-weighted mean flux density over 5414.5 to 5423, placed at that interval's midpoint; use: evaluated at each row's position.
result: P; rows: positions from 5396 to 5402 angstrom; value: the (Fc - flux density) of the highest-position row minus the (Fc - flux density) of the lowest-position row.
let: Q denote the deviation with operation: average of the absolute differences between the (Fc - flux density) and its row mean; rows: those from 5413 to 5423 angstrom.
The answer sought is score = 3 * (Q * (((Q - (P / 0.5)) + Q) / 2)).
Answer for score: 27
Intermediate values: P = -4.3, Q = 1.5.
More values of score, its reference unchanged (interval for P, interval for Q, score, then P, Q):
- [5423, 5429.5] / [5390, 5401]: 2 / 2.7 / 3.0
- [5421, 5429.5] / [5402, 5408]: 62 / -1.2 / 4.0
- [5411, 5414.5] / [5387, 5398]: 58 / -2.9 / 3.2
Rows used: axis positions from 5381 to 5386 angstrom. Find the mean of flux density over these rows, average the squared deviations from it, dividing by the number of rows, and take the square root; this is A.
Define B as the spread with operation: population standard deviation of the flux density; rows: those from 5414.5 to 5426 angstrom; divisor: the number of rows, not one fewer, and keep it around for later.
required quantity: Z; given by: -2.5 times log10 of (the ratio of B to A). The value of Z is -0.66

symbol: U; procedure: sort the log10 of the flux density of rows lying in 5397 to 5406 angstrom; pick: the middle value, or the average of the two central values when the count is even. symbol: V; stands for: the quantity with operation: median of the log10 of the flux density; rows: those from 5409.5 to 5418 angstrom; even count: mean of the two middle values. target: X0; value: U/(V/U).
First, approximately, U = 1.44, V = 1.46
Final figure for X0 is 1.43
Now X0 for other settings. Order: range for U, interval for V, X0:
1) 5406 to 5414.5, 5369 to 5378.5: 1.48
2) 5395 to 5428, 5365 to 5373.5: 1.52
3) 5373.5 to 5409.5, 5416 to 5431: 1.36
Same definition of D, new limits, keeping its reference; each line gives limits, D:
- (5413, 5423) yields 1.1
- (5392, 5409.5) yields 2.3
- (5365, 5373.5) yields 2.9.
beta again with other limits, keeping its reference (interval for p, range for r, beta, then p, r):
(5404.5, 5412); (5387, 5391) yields 1.07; 0.89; 0.5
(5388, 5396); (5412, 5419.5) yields 0.87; 1.02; 0.3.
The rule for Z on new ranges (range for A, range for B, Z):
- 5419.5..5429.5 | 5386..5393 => -0.24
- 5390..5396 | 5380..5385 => -0.16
